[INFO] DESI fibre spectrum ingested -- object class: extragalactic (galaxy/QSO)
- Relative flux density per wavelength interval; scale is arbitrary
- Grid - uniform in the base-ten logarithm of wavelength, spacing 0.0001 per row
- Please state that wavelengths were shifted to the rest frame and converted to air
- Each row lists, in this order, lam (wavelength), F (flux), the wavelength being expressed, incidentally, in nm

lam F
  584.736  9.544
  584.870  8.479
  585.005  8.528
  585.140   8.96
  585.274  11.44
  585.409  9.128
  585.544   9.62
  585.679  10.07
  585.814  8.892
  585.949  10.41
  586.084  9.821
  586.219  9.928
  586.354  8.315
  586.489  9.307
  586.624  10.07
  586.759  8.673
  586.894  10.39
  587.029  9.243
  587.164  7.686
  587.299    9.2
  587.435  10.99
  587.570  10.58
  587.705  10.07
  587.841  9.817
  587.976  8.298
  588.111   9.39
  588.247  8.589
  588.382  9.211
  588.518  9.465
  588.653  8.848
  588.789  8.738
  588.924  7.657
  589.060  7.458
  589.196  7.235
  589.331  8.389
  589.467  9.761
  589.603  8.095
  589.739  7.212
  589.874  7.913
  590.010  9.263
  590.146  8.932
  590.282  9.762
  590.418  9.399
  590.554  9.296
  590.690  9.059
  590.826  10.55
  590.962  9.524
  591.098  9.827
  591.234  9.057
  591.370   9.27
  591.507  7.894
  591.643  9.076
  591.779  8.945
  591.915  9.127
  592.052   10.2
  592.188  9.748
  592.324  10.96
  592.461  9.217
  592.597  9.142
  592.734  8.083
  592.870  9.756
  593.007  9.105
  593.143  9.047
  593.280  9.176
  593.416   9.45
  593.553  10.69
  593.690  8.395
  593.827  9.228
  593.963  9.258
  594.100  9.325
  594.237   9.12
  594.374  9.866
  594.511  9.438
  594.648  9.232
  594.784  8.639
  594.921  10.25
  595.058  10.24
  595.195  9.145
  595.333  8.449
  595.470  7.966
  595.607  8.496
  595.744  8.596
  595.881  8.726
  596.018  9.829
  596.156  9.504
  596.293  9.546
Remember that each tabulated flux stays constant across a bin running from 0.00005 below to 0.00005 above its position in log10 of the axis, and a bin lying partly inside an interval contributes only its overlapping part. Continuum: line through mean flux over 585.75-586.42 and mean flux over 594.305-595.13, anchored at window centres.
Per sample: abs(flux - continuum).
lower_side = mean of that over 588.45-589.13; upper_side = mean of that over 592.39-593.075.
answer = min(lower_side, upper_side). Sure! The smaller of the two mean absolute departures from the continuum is 0.59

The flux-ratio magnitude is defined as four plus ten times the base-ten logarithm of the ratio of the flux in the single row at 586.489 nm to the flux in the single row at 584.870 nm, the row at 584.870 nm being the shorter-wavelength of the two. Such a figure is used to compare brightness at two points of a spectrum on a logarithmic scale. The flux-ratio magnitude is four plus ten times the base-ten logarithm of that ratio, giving 4.4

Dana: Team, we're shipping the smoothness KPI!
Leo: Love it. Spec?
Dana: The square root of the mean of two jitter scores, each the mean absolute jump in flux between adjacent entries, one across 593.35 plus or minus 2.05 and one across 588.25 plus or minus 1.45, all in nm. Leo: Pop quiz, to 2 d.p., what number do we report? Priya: 0.90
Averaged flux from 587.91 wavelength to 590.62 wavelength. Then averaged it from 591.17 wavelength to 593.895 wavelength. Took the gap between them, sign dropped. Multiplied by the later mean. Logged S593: 5.9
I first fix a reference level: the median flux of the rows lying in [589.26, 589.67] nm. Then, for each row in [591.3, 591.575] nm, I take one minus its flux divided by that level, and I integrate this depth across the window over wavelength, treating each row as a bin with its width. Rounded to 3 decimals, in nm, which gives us -0.006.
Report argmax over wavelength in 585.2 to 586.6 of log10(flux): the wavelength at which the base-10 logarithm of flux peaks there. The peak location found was 585.274 nm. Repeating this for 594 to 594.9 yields 594.374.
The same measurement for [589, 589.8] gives 589.467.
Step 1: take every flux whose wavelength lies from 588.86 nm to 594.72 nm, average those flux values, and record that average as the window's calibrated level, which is 9.1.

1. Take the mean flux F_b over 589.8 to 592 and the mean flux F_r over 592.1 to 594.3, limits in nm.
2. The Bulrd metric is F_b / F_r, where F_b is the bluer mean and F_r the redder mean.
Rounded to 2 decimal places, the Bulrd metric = 0.98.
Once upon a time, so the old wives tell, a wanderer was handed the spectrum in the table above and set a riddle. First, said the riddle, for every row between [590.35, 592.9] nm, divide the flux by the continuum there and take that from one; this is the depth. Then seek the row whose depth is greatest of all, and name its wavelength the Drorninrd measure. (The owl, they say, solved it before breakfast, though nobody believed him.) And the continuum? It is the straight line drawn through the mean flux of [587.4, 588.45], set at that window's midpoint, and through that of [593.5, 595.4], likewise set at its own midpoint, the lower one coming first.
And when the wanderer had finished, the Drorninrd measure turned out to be 591.507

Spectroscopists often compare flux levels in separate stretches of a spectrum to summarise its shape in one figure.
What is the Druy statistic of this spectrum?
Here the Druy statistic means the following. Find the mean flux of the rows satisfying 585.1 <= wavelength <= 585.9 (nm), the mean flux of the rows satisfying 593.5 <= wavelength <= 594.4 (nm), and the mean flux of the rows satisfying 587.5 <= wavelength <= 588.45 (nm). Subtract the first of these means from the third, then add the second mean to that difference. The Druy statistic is 9.1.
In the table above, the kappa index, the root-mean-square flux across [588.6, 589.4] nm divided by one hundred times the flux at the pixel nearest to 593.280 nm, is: 0.0088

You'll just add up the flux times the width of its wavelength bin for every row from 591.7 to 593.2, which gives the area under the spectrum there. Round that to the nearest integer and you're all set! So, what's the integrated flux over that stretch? 14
